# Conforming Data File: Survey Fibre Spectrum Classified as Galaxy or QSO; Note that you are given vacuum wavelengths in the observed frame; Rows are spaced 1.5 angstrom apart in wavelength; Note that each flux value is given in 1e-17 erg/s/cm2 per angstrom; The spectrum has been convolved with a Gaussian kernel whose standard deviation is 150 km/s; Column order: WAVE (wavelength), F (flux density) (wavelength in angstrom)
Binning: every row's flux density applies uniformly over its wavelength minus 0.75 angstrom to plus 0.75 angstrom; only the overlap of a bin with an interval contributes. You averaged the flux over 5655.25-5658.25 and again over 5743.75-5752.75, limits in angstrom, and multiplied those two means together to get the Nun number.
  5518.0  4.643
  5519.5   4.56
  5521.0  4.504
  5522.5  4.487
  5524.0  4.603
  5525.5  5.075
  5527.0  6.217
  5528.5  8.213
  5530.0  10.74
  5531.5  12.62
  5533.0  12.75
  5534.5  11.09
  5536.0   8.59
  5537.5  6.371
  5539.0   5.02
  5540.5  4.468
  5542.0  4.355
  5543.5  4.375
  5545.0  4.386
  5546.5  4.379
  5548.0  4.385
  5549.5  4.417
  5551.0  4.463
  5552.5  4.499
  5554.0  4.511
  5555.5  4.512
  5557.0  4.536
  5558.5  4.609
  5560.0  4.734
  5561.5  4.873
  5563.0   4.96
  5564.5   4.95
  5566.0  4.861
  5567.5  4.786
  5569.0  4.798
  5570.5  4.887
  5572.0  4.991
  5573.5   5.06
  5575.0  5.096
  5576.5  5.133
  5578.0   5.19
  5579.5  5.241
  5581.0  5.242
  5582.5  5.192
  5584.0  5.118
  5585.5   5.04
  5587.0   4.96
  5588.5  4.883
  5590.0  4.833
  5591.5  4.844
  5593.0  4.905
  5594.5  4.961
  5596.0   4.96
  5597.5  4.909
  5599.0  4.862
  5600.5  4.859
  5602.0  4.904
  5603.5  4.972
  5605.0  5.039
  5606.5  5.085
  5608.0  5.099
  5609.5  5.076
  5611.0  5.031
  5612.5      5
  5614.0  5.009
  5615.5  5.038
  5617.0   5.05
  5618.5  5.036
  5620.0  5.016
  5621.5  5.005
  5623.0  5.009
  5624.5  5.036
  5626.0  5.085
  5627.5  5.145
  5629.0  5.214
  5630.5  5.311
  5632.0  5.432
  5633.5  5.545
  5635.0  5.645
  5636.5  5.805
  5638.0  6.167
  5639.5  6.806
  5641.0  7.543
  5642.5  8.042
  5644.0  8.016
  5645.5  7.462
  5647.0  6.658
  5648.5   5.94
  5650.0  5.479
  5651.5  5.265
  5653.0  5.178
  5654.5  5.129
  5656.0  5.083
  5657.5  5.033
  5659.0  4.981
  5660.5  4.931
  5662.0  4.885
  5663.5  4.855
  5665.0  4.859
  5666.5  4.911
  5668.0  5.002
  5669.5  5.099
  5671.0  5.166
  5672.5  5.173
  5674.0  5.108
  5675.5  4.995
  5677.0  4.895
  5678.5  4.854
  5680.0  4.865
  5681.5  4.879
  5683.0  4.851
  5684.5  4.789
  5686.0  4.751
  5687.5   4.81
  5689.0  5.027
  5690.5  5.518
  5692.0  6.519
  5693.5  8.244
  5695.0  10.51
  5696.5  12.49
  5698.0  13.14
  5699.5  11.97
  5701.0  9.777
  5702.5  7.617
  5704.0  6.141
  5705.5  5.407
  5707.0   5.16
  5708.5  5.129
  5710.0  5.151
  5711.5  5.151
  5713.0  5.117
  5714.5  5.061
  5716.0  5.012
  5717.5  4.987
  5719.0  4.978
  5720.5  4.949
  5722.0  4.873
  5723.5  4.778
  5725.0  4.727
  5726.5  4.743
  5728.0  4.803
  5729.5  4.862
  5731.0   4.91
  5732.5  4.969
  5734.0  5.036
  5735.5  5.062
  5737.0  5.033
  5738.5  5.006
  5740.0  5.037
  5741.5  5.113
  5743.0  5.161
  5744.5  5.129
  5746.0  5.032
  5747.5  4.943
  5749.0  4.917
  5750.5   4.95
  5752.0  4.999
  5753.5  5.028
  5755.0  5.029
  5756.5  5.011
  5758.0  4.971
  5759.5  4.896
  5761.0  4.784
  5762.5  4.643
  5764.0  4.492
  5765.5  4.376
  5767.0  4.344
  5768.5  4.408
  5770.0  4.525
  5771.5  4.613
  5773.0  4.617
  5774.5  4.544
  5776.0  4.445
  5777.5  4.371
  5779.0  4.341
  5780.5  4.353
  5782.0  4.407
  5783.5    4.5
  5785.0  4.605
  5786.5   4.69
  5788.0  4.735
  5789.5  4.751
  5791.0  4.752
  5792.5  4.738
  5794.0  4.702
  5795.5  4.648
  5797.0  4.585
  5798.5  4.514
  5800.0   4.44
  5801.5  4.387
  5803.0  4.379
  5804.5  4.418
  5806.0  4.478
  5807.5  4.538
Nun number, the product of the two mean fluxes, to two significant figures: 25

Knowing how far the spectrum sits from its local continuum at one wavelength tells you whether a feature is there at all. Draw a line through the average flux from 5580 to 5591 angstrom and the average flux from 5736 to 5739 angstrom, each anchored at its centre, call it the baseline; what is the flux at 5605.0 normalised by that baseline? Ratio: 1.00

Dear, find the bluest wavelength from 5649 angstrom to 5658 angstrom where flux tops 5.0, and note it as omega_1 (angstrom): 5650.0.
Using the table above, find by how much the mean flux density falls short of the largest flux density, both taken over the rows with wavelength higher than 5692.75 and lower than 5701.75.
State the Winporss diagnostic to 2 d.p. 2.12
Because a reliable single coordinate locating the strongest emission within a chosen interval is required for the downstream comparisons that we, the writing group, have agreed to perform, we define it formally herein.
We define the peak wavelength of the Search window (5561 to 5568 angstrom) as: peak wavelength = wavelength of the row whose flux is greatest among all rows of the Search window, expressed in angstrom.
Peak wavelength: 5563.0 angstrom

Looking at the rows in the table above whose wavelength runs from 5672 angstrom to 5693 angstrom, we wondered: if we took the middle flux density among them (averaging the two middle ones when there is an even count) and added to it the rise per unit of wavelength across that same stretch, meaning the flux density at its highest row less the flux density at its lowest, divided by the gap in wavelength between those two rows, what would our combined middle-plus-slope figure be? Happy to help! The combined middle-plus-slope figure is 4.96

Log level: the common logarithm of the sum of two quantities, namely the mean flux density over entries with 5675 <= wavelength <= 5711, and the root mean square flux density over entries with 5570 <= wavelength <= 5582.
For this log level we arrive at 1.07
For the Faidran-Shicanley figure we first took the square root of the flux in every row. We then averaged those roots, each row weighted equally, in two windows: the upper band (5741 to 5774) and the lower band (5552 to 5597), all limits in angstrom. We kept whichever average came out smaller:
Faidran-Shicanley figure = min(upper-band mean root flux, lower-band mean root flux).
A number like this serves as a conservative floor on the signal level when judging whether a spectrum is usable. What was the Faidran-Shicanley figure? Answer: 2.19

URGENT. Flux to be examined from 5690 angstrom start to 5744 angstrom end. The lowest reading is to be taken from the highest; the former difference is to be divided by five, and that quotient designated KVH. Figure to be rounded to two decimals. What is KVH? 1.68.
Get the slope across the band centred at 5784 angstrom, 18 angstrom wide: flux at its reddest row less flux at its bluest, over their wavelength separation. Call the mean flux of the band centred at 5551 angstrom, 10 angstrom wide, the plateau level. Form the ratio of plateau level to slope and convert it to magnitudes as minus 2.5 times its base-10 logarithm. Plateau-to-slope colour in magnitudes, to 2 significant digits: -6.0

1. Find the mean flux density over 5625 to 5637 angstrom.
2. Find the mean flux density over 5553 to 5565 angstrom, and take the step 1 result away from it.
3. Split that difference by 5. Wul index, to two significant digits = -0.14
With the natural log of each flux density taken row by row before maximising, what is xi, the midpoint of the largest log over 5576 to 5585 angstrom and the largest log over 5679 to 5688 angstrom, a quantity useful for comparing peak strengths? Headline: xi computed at 1.62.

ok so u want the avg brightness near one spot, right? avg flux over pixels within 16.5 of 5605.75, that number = 5.0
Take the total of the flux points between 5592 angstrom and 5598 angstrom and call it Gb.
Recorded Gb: 19.7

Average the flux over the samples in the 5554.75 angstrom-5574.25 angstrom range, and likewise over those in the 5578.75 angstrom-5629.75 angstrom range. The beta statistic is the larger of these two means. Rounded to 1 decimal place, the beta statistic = 5.0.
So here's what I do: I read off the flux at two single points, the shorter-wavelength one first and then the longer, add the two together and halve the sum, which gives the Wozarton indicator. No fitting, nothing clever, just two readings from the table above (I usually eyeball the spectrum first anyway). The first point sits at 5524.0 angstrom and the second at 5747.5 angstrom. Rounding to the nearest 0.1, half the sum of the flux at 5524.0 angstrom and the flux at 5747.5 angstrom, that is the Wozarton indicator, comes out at 4.8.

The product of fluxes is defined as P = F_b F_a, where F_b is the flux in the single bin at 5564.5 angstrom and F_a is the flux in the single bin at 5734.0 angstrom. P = 24.9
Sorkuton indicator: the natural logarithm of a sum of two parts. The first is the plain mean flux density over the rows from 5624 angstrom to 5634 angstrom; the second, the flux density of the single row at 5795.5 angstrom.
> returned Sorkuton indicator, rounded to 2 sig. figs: 2.3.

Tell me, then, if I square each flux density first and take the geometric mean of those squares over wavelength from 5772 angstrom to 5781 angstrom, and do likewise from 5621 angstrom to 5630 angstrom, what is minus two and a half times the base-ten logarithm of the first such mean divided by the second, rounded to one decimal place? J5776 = 0.3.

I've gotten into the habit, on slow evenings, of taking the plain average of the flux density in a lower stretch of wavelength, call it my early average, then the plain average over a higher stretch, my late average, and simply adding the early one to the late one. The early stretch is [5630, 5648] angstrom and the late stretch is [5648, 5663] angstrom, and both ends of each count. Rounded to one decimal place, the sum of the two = 11.7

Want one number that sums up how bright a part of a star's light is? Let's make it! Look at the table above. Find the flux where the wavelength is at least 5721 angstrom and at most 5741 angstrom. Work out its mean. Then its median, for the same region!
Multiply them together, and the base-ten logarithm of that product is 1.38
